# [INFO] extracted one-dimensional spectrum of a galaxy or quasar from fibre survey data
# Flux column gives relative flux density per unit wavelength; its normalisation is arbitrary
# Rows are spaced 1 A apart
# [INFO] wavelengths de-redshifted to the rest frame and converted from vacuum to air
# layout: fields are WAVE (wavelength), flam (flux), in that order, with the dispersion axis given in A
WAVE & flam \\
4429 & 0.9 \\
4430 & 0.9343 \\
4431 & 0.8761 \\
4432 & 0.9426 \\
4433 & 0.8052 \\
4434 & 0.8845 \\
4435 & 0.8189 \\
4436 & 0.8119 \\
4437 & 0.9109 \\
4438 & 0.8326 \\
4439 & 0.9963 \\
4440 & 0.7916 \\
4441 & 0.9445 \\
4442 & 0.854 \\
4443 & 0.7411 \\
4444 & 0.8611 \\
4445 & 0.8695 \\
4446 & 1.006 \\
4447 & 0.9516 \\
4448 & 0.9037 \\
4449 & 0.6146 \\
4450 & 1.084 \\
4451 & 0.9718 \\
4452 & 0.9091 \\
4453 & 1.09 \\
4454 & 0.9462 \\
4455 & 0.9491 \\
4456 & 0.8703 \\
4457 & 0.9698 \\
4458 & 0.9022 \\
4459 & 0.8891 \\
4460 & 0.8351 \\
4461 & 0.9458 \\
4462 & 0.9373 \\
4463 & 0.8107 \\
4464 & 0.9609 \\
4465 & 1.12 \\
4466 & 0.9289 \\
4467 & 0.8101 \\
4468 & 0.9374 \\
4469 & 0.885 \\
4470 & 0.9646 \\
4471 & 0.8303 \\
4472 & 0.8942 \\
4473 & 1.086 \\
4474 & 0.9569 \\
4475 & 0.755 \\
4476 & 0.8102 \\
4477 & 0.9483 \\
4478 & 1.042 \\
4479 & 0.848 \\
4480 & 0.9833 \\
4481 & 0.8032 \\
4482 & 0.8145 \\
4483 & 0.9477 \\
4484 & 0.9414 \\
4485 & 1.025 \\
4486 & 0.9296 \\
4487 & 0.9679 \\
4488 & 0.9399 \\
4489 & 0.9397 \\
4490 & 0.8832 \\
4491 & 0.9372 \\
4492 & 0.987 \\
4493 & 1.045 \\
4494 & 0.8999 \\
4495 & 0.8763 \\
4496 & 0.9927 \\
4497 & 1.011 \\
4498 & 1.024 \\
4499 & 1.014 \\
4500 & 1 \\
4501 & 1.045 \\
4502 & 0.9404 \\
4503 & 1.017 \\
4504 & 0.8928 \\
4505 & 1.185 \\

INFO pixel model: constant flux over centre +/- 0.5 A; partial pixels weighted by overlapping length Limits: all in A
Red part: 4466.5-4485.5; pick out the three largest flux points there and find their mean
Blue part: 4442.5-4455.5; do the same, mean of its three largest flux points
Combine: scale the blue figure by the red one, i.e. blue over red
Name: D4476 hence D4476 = 1.01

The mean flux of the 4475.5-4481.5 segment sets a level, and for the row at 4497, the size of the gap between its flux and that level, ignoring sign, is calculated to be 0.11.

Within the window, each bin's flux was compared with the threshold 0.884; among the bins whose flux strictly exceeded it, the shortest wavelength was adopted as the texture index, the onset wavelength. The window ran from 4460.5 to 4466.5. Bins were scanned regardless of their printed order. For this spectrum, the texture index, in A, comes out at 4461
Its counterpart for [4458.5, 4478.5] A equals 4459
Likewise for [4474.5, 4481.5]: 4477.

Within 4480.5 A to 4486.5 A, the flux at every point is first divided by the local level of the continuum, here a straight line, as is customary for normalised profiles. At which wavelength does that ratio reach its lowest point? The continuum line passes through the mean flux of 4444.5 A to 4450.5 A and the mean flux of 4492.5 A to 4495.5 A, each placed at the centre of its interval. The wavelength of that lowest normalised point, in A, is 4481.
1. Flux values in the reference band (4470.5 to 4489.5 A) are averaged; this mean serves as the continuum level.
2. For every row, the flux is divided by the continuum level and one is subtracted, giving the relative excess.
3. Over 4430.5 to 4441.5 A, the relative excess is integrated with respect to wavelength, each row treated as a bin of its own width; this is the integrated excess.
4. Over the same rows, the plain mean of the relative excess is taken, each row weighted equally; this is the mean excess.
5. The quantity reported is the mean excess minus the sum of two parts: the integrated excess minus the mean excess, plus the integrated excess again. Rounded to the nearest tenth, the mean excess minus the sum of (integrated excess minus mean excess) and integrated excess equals 1.0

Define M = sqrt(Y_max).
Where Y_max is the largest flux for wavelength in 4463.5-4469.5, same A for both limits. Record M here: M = 1.06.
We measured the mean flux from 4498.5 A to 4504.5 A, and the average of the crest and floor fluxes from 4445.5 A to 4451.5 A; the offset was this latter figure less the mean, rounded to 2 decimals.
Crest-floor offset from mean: -0.14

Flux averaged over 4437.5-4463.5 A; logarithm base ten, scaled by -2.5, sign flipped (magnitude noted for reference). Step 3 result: -0.11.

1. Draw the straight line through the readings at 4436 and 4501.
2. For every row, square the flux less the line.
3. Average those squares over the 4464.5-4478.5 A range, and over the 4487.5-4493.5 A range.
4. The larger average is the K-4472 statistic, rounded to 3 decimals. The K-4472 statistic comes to 0.011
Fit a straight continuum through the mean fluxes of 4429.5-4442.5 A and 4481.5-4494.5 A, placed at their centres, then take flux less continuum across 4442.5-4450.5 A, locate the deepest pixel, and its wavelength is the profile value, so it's 4449 A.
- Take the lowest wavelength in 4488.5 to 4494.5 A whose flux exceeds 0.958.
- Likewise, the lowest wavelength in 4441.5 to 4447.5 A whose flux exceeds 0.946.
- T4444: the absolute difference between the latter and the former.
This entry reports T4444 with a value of 46 A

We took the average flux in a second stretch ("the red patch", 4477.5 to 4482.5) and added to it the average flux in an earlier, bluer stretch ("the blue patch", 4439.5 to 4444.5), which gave 1.74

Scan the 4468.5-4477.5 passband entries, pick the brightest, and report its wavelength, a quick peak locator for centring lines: 4473 A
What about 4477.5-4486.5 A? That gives 4478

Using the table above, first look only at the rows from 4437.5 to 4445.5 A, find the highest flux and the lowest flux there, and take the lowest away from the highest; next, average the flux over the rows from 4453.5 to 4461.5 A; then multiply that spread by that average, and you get 0.233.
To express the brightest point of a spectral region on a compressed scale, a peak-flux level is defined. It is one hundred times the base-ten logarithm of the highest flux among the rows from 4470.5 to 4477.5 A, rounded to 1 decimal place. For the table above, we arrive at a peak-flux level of 3.6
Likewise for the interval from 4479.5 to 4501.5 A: 1.9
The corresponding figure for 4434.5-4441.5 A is -0.2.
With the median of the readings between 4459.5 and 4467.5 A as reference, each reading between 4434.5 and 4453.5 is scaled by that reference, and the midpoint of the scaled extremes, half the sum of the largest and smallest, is 0.91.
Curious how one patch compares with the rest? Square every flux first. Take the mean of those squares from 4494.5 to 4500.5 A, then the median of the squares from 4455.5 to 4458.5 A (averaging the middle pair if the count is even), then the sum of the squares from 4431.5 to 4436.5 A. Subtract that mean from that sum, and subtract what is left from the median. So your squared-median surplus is -1.86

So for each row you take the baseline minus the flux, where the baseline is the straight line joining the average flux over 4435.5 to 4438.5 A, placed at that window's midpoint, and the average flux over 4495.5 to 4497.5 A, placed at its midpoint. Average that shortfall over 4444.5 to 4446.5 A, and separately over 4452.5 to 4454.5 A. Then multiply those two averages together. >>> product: 0.0080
